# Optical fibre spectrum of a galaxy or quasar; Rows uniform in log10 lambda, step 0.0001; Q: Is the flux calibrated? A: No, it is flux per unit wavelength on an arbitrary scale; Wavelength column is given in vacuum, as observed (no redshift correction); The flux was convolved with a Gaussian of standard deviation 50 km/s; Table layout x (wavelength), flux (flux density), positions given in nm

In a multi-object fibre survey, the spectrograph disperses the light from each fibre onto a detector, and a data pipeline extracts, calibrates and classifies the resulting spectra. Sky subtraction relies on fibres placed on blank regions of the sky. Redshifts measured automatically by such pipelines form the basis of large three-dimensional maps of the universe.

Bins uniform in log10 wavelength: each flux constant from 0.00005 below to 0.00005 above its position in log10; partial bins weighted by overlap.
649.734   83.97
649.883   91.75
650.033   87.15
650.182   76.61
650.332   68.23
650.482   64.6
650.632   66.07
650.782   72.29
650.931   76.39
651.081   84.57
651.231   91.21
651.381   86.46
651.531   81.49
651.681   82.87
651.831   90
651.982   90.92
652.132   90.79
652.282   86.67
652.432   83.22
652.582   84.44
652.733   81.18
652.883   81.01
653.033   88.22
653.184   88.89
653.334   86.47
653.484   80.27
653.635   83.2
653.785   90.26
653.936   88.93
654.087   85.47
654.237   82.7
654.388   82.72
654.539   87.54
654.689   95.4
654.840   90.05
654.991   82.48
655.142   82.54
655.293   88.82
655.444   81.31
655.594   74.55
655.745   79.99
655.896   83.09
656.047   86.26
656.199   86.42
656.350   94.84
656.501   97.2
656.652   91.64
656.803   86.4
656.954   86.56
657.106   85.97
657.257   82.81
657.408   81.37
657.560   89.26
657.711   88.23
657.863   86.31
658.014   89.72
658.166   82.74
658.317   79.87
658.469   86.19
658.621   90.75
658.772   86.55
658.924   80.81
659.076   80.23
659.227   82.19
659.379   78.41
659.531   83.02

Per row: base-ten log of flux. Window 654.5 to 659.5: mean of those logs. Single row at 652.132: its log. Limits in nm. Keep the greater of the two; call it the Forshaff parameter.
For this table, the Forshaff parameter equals 1.958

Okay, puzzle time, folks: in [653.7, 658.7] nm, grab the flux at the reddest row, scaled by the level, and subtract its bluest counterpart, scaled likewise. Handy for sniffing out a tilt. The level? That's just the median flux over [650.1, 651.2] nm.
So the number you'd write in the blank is 0.007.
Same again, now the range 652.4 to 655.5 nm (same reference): -0.026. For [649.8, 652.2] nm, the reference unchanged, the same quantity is -0.013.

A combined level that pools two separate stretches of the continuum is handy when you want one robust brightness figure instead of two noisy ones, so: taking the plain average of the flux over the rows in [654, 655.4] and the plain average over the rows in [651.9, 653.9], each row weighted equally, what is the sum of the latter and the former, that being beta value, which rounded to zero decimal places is 172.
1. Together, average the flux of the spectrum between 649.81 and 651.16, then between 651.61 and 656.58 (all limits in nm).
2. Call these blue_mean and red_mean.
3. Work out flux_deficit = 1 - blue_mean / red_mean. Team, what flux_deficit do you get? 0.11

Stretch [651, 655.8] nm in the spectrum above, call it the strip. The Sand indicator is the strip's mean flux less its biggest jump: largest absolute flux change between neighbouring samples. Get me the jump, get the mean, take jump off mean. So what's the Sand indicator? 77.6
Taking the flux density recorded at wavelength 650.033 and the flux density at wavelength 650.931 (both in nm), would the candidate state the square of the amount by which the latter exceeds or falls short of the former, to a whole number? 116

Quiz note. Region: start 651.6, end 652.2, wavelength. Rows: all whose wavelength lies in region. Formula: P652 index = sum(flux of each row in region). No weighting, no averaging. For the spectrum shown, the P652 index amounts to 355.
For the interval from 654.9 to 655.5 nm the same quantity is 335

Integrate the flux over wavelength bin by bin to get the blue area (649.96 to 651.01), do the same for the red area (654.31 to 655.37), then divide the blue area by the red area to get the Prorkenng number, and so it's 0.83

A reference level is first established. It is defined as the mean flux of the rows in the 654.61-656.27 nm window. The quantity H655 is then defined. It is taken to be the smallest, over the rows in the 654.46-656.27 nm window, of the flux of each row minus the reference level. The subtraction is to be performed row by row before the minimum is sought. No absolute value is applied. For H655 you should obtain -10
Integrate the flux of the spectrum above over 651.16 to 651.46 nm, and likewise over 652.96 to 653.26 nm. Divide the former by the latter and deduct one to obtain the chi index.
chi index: 0.00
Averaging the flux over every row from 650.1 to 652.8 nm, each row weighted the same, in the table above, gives 81.0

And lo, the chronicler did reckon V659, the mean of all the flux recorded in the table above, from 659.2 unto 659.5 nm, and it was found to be 80.3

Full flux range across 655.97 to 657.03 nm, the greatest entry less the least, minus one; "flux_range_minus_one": 9.9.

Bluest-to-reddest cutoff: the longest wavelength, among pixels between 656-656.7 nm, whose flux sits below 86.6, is 656.199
